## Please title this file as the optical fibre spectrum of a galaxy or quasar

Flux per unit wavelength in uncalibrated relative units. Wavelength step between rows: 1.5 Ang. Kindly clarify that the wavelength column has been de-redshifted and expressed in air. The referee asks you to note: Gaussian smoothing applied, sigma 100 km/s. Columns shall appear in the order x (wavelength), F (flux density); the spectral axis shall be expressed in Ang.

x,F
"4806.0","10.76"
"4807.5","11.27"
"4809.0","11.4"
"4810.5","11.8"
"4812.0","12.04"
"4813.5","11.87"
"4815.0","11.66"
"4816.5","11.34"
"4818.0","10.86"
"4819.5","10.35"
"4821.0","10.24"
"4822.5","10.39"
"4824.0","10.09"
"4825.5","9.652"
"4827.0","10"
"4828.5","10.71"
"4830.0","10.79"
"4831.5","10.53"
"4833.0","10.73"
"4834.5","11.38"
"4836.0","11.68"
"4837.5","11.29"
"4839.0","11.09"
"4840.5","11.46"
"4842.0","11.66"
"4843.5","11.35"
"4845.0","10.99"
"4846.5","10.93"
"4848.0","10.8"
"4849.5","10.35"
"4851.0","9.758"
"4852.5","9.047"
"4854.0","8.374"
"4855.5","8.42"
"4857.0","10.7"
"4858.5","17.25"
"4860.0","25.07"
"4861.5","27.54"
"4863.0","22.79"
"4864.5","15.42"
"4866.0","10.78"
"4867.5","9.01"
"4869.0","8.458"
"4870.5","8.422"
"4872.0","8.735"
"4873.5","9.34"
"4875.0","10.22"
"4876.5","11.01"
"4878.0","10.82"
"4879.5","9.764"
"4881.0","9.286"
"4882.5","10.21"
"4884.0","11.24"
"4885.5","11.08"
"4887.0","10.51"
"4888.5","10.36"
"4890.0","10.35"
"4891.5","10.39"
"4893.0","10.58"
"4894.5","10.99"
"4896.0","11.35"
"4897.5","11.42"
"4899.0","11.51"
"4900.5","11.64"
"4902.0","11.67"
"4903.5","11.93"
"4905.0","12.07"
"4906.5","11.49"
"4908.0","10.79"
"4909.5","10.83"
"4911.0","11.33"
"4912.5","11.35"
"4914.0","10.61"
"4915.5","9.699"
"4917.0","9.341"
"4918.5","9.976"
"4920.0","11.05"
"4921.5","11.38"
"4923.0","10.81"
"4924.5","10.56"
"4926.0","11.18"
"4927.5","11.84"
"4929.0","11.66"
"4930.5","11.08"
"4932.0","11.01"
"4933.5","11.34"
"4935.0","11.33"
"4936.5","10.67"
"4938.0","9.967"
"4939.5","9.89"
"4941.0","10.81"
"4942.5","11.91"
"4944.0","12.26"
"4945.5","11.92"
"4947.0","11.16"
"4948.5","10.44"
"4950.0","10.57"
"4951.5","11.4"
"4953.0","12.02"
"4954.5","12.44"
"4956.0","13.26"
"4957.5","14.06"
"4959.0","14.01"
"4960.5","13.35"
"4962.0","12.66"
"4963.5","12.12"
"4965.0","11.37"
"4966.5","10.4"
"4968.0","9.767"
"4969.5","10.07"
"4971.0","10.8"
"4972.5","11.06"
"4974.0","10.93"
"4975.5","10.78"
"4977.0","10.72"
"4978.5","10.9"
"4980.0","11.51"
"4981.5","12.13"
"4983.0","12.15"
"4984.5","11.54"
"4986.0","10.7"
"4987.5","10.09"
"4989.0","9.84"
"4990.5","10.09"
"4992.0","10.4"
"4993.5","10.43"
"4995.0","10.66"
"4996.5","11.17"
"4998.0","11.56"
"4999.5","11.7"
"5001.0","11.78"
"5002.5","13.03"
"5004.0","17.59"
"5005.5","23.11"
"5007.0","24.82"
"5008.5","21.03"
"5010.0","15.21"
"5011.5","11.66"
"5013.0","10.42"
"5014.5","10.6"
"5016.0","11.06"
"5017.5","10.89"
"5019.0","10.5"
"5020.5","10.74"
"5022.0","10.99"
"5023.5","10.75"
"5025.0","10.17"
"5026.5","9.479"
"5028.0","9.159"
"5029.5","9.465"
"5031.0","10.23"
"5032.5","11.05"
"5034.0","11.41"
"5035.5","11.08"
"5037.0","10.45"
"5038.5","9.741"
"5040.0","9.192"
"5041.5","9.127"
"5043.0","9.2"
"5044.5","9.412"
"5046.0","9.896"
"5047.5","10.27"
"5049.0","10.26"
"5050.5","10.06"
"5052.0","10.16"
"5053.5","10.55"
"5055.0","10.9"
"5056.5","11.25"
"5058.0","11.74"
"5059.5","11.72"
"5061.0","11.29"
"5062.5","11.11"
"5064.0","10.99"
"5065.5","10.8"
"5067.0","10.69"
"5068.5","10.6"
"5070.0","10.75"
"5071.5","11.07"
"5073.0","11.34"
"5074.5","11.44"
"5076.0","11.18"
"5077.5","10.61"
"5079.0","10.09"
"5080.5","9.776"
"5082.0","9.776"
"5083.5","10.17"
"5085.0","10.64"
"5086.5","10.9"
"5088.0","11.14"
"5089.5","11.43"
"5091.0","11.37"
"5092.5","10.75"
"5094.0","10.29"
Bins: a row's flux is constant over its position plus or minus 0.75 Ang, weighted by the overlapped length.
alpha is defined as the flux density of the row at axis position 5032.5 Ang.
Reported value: 11.05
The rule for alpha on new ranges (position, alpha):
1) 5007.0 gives 24.82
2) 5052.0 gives 10.16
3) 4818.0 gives 10.86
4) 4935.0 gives 11.33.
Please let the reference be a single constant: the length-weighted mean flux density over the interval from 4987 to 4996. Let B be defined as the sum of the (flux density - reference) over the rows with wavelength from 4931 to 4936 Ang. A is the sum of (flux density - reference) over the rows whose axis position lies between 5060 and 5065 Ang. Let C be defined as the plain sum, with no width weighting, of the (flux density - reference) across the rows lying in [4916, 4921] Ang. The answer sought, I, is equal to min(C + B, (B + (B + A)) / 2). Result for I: 2.4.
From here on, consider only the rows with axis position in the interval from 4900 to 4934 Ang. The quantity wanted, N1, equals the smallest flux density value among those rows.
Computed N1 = 9.341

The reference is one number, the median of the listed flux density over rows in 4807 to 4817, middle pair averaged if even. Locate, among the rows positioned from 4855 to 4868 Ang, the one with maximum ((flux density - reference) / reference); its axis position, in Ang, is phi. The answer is 4861.5 Ang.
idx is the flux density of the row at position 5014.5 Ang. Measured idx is 10.6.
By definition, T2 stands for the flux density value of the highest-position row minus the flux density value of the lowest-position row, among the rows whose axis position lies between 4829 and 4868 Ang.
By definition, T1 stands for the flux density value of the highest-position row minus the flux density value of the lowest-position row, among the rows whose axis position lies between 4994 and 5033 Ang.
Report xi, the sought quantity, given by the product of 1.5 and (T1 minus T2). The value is 3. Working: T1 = 0.39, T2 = -1.8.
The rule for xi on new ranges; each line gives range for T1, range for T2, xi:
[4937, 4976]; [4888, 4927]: 0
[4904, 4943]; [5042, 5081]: -1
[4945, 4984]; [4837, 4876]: 2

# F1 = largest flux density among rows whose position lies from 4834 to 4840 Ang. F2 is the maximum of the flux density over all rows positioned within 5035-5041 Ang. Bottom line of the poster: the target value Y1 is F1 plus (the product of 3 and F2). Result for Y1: 44.9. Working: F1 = 11.68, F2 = 11.08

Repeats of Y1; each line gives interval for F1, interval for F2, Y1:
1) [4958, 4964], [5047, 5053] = 44.8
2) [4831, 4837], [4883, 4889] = 45.4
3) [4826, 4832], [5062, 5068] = 44.1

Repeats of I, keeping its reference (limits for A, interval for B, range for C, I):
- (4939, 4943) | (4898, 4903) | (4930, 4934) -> 4.9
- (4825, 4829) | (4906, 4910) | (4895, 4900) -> 2.0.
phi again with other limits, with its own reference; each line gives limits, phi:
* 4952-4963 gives 4957.5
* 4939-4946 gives 4944.0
